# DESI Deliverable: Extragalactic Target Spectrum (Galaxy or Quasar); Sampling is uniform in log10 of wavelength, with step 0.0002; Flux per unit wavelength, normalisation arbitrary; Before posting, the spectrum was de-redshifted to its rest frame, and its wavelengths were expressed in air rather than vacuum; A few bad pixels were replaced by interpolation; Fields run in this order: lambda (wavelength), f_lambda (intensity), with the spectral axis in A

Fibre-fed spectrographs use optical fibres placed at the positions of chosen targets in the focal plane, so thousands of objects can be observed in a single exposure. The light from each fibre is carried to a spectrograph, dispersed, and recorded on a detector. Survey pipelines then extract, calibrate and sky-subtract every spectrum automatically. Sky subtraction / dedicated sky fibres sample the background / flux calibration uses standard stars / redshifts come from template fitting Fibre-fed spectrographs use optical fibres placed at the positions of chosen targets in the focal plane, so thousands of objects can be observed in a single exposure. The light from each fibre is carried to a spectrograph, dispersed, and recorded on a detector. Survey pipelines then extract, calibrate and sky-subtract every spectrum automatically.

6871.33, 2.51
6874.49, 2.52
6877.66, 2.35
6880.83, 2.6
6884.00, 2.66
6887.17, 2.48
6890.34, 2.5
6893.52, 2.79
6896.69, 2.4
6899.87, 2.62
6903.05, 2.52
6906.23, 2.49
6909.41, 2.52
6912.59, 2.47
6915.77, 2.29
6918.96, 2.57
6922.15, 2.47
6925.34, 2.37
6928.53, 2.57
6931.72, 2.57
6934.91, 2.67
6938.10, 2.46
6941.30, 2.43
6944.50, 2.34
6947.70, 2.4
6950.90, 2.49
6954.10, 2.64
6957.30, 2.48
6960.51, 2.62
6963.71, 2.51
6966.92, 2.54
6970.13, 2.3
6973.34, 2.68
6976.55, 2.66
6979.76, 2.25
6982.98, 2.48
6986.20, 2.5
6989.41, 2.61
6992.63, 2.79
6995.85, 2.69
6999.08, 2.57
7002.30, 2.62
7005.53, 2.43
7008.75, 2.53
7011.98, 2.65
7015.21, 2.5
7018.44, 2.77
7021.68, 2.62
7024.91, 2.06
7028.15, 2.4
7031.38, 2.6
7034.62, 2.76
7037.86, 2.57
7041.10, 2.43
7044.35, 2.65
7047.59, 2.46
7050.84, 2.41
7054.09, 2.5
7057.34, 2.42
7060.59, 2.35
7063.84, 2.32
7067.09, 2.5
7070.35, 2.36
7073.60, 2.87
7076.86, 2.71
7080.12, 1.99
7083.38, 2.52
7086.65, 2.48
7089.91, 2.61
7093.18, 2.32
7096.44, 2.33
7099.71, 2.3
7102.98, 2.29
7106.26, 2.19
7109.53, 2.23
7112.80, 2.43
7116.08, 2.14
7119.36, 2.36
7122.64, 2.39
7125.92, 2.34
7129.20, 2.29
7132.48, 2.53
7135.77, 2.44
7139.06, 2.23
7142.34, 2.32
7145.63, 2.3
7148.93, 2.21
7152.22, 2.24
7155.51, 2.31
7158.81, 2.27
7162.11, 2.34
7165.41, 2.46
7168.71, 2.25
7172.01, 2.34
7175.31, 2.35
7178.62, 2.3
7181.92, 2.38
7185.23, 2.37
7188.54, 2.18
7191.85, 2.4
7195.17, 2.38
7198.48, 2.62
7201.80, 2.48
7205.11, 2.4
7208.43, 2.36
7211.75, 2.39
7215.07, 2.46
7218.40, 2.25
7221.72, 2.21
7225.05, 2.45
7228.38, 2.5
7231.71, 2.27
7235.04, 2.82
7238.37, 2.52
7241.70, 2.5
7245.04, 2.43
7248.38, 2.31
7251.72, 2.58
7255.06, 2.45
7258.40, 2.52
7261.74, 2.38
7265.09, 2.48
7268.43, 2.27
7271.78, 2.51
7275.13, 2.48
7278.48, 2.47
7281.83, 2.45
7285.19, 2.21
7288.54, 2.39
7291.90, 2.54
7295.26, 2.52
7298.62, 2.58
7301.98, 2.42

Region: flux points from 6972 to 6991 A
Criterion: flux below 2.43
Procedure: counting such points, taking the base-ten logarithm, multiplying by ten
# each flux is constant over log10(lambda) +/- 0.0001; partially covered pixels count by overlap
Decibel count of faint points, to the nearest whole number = 0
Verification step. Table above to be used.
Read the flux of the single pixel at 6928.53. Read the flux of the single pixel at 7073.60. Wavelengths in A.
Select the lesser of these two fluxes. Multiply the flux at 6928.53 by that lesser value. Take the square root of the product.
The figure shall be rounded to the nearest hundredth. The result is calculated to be 2.57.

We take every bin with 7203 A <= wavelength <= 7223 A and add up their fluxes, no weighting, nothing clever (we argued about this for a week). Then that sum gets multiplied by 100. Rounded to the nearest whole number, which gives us 1407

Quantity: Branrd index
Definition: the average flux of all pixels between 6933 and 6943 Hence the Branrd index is 2.52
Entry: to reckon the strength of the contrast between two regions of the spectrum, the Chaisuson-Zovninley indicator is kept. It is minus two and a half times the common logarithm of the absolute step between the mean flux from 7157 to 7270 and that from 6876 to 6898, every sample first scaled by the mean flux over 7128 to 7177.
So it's 3.1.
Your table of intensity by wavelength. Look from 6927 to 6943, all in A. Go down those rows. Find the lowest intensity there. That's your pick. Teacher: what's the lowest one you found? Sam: 2.43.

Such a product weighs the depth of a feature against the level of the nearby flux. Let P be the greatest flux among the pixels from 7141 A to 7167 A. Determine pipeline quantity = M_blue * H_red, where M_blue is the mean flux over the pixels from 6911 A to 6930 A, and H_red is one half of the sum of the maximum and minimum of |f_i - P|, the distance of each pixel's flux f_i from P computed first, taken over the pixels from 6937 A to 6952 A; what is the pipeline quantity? 0.1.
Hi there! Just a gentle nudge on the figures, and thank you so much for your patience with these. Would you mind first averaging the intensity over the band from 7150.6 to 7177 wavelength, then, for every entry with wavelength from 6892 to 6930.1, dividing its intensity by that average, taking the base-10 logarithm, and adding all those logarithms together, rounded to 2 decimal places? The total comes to 0.40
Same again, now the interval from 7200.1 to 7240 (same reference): 0.22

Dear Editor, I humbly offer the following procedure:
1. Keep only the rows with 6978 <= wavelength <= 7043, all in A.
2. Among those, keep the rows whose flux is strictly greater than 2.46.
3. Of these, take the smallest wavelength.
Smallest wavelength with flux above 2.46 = 6982.98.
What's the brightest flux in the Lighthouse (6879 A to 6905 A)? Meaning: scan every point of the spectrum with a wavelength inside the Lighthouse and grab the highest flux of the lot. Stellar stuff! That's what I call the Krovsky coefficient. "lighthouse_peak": 2.79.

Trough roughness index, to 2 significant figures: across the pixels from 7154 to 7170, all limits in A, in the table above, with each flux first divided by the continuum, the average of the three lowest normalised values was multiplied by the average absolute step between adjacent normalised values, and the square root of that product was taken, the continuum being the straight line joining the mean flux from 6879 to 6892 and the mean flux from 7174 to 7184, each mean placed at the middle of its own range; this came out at 0.21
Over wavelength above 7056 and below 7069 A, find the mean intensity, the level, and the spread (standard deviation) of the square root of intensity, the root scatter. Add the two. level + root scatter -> 2.42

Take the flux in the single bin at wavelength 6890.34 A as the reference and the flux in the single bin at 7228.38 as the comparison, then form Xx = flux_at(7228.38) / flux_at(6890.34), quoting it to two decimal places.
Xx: 1.00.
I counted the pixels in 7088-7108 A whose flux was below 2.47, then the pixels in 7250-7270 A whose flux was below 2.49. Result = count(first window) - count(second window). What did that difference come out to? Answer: 1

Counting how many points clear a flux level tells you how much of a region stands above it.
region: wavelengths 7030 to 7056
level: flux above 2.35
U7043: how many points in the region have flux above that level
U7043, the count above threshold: 8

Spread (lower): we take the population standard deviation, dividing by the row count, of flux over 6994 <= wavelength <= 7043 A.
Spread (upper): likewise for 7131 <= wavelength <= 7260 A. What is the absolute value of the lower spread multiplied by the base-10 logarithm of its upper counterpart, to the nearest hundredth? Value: 0.15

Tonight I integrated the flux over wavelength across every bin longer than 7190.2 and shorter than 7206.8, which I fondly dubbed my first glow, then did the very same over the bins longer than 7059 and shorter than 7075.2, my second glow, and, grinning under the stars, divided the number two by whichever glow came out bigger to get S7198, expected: 0.0491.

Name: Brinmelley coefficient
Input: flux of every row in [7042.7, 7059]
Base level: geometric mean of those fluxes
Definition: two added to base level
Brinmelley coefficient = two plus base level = 4.49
